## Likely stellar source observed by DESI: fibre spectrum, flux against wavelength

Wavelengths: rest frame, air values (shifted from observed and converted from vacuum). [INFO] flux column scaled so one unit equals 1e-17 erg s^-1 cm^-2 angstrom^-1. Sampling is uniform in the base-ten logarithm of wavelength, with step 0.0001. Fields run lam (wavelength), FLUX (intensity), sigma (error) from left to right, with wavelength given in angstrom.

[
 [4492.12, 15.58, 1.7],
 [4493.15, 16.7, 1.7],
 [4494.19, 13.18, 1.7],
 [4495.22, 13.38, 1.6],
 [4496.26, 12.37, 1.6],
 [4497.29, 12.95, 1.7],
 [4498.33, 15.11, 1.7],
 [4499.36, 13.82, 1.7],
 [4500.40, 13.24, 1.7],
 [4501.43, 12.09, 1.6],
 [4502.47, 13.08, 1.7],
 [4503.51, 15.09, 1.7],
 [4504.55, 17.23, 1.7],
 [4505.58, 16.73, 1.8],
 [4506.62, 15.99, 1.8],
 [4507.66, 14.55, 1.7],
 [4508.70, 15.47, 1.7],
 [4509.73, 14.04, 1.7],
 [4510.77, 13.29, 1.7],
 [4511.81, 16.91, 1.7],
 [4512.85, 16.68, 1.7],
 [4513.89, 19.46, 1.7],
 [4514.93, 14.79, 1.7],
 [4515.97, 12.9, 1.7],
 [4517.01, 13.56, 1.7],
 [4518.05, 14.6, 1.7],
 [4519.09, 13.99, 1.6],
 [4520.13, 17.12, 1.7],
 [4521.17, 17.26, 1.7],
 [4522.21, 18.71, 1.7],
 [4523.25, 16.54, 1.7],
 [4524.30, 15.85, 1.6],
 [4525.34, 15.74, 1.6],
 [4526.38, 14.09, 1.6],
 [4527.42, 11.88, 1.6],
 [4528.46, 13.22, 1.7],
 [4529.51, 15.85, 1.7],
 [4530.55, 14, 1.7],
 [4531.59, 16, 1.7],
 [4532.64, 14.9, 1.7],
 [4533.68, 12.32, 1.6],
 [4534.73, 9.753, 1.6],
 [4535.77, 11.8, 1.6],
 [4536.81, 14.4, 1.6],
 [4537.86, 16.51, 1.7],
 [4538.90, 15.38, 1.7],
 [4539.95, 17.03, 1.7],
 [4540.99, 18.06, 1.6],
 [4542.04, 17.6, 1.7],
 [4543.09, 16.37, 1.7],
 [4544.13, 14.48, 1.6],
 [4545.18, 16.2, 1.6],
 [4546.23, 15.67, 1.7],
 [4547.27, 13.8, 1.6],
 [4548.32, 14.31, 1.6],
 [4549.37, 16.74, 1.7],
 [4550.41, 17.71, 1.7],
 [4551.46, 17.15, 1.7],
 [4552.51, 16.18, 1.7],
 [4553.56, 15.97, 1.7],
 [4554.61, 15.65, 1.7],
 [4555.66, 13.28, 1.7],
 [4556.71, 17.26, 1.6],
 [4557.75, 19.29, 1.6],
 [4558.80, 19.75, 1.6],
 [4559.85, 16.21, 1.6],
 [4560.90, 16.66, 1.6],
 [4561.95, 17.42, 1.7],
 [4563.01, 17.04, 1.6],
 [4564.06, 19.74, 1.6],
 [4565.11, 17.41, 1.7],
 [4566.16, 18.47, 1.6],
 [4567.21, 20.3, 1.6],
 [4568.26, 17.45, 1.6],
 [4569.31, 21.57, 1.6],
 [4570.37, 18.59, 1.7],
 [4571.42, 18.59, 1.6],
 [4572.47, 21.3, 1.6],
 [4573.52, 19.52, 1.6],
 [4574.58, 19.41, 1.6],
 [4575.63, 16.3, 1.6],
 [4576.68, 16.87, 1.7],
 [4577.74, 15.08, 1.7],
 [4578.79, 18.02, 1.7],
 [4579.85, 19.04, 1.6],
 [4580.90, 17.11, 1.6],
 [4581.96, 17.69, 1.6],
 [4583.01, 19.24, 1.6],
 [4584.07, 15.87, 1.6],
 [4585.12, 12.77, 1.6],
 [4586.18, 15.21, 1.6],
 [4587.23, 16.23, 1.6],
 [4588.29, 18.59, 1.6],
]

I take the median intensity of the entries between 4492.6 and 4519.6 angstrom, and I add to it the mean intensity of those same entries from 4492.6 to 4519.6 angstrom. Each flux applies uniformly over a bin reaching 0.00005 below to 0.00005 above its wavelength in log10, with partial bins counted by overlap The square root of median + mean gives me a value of 5.38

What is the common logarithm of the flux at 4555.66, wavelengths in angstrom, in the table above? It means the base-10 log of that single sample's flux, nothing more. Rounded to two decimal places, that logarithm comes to 1.12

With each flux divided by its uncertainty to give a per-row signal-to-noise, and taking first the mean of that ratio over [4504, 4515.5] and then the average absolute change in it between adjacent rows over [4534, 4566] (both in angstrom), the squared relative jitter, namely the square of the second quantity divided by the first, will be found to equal 0.010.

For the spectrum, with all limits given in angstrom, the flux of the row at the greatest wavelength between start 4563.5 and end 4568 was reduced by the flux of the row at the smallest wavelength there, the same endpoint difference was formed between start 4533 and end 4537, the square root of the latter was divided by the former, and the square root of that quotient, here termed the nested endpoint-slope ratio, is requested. 1.6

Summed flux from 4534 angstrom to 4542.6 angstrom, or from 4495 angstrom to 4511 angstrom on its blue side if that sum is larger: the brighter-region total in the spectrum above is 228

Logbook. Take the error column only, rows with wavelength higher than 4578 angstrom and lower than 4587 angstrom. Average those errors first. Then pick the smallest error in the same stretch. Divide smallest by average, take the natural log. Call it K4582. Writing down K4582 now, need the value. -0.01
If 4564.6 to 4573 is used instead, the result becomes -0.02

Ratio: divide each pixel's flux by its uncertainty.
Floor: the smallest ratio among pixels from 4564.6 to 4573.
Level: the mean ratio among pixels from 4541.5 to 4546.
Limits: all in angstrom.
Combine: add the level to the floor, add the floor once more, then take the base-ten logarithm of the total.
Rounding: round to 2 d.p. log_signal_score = 1.48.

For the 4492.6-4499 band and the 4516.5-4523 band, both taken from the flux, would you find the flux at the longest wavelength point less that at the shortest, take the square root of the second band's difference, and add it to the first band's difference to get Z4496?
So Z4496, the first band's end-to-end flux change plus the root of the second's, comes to 0.7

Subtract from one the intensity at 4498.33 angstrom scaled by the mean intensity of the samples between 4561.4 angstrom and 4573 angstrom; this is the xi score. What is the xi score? 0.20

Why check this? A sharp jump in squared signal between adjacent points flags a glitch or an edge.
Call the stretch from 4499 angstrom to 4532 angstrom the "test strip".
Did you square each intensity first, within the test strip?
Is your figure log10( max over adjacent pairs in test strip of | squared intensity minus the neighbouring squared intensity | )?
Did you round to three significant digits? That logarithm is 2.20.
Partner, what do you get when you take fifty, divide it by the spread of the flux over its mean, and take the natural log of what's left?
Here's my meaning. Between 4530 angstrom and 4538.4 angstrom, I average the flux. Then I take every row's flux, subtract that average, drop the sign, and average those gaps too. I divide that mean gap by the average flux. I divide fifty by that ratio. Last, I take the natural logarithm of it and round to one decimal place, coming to 5.9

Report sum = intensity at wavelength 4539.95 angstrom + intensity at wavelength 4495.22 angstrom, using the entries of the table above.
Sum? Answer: 30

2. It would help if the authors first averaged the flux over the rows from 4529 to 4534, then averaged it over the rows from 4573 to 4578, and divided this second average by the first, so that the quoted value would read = 1.19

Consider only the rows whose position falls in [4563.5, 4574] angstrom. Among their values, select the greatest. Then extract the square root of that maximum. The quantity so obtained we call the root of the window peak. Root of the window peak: 4.6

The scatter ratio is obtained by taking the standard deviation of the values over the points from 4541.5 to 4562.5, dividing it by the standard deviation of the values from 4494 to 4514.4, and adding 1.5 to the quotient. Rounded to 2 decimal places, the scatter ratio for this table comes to 2.34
